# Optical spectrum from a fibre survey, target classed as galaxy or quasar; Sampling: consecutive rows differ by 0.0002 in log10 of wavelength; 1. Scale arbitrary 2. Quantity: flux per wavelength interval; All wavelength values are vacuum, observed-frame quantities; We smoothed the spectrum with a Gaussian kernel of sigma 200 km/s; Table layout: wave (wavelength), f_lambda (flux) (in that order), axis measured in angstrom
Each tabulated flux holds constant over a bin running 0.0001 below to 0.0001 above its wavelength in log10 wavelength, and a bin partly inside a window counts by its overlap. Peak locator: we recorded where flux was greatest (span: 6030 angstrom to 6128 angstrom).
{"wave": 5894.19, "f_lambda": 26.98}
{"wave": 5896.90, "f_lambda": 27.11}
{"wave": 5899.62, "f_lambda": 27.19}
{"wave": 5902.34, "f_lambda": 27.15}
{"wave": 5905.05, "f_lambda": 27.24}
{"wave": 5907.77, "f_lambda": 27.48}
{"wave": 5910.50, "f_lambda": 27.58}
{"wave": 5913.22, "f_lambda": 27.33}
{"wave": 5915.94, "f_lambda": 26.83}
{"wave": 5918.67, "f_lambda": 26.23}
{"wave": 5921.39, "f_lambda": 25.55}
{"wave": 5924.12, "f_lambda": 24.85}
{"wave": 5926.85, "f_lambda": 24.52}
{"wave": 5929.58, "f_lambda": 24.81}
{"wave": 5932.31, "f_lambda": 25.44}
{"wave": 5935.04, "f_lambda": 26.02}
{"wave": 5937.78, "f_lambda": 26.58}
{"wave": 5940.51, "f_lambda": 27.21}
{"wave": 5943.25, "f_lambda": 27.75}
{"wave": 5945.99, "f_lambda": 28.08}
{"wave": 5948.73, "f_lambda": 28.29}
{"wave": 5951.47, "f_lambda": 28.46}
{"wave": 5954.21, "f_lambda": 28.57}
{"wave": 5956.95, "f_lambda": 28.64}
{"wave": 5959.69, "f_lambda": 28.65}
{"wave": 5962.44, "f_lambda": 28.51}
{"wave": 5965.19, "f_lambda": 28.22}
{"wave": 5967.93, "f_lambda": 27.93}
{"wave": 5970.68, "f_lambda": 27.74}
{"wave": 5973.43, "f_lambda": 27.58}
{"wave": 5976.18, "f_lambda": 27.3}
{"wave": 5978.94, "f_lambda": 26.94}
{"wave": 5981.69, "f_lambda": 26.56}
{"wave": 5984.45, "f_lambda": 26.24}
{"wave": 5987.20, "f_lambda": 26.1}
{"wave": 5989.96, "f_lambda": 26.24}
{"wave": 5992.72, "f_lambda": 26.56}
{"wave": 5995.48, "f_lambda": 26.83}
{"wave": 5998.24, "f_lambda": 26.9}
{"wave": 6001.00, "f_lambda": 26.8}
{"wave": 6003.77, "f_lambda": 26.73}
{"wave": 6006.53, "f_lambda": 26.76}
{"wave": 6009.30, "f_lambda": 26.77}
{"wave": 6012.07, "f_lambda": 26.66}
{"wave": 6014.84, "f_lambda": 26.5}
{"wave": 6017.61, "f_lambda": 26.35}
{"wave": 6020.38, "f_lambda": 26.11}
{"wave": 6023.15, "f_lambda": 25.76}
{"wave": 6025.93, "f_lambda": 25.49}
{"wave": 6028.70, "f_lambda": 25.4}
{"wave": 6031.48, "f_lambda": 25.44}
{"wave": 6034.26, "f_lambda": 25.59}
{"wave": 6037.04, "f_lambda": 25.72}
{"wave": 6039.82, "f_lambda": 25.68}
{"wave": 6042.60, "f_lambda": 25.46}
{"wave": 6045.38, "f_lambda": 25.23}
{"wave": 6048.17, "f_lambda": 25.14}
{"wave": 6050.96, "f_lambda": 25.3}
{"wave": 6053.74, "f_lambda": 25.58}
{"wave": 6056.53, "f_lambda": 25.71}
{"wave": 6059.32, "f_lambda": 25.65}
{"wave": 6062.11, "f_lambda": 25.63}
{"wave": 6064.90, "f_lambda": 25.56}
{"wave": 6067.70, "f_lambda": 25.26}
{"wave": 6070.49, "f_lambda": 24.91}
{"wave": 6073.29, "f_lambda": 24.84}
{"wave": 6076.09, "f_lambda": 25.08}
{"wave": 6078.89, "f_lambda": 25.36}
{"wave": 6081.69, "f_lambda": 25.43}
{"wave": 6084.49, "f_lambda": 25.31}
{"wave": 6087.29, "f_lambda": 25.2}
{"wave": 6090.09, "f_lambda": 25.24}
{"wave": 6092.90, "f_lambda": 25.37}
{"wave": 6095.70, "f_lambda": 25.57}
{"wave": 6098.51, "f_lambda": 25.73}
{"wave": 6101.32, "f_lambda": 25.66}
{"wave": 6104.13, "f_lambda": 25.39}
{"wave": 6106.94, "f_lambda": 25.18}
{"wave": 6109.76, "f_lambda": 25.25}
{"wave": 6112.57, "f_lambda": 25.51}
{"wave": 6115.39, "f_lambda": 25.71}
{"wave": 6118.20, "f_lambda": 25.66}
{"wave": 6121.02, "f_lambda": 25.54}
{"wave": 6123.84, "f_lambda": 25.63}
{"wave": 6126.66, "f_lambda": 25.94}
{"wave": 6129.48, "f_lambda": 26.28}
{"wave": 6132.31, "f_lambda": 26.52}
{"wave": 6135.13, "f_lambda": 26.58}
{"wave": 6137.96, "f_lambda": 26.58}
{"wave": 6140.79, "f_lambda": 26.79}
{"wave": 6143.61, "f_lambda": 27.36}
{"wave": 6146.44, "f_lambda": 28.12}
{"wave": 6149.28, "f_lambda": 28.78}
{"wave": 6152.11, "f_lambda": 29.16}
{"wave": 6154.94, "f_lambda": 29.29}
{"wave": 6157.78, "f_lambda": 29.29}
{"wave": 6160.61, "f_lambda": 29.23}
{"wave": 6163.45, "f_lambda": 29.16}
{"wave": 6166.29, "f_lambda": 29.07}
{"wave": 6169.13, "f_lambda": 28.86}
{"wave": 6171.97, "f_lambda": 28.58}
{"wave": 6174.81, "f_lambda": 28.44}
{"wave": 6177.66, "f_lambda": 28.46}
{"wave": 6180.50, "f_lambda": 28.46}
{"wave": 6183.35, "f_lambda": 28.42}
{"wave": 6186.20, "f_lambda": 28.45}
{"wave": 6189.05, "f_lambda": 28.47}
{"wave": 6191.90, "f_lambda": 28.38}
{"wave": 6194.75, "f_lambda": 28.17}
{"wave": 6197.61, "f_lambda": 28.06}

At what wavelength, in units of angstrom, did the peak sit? 6126.66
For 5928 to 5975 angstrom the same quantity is 5959.69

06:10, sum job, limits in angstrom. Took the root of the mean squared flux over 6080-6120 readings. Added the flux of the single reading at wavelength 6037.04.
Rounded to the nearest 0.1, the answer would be 51.2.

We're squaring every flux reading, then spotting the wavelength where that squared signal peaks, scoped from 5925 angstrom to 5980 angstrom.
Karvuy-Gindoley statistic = 5959.69 angstrom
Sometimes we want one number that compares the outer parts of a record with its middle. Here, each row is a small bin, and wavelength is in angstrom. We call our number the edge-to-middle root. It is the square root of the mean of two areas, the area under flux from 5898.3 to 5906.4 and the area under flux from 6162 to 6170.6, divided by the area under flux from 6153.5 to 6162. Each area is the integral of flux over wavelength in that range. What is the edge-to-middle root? 0.97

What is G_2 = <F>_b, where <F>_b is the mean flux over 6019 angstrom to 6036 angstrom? 25.6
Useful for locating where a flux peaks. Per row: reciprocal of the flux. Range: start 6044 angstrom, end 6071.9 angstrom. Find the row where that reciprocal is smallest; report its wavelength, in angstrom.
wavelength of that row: 6056.53 angstrom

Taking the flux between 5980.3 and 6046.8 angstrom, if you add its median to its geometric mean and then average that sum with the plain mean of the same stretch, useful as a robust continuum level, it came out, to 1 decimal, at 39.3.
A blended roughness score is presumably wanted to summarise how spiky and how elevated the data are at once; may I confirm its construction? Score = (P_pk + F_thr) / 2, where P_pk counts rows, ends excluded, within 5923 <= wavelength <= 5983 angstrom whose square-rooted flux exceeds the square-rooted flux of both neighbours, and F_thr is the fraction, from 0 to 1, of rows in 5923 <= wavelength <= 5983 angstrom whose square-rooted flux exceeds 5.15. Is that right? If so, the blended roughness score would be 0.89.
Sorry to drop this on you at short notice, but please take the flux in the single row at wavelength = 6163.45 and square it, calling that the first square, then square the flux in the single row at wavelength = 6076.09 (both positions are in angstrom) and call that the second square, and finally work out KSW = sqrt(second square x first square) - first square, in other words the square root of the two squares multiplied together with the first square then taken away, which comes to -119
